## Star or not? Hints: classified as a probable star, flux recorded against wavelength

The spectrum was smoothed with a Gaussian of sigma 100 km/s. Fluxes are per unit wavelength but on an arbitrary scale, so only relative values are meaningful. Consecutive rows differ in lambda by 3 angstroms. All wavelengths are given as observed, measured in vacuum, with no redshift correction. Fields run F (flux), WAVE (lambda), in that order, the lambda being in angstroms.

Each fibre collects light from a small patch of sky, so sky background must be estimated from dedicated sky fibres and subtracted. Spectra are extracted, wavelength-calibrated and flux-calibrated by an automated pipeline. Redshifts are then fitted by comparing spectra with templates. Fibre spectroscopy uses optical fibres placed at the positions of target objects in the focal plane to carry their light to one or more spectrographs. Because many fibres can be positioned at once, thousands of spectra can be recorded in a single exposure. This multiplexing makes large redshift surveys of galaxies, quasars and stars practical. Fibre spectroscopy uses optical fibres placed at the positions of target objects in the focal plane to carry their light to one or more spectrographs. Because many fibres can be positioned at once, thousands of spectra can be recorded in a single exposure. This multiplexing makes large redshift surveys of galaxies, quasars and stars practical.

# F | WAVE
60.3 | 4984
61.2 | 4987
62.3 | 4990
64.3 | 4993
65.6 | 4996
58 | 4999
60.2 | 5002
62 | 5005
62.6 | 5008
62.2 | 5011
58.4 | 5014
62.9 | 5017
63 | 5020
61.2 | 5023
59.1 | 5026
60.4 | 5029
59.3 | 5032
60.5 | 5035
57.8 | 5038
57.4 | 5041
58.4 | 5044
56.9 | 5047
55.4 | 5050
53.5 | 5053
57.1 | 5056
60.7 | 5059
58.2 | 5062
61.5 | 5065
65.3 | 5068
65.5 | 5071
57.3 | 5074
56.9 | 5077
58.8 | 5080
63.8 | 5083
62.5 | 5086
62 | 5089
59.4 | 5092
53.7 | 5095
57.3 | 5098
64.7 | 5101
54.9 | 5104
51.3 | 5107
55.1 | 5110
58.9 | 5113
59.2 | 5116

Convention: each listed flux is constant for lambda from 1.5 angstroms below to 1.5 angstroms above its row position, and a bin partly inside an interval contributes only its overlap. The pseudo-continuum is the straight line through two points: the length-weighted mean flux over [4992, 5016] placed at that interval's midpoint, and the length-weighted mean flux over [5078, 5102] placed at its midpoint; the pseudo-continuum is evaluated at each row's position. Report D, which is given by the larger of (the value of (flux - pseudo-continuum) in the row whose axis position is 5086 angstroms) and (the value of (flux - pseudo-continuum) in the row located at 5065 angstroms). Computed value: 2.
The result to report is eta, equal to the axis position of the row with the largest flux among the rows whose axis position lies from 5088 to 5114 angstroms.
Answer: 5101 angstroms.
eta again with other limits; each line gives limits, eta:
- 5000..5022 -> 5020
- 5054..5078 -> 5071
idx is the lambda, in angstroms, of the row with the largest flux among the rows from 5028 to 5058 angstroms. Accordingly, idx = 5035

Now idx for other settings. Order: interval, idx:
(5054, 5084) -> 5071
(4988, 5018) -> 4996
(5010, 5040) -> 5020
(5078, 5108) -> 5101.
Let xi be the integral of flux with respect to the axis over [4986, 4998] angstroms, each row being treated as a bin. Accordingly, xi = 759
